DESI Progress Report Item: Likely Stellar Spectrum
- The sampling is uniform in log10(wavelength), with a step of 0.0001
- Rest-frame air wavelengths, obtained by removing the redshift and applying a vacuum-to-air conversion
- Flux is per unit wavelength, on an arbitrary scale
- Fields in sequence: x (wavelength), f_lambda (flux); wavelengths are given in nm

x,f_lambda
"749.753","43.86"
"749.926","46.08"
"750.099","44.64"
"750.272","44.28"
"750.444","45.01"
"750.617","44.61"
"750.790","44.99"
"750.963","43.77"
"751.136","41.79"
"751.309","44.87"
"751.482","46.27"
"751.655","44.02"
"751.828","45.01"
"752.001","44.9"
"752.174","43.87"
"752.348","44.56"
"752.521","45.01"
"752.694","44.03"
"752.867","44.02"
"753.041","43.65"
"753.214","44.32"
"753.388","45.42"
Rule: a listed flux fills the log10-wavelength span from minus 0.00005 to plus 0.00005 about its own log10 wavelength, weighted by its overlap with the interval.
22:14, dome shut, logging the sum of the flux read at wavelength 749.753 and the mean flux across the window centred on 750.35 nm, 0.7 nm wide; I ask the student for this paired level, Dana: 88.5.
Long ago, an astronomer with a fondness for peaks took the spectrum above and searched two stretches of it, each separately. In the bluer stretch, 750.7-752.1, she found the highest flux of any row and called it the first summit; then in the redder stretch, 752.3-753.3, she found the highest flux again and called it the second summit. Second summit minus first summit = -1.3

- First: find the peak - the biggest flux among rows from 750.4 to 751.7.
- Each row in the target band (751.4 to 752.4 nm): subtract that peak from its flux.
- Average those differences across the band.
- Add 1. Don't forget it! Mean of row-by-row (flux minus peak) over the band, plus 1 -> -0.50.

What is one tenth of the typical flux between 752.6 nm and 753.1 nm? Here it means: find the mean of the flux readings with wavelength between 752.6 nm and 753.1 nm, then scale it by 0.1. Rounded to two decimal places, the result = 4.39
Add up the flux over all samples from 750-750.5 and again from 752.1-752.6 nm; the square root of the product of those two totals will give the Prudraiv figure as 134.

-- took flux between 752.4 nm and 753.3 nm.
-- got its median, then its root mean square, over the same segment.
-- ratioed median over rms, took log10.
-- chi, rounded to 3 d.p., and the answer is -0.002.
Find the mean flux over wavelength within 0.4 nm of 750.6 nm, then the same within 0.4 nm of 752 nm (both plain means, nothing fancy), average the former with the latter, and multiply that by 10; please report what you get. 445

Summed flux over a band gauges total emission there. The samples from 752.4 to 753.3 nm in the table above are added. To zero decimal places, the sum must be 221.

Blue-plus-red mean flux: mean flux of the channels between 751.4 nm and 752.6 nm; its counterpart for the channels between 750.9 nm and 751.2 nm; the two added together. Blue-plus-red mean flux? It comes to 87.6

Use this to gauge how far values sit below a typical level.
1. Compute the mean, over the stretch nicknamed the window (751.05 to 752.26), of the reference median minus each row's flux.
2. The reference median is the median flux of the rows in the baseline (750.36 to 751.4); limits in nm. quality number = 0.35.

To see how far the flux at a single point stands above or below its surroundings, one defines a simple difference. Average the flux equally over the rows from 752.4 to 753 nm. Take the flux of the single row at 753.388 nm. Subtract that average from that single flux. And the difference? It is 1.1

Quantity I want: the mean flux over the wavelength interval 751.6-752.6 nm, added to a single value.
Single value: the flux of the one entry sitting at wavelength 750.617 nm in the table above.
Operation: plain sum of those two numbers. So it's 89.2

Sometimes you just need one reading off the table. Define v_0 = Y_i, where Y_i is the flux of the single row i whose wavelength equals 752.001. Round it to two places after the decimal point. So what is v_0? 44.90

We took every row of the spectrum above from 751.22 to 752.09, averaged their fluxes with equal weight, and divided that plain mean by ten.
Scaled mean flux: 4.50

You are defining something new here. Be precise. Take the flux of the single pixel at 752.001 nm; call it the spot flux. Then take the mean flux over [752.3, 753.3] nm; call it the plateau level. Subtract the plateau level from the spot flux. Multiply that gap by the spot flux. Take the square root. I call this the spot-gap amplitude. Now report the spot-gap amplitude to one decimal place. 5.3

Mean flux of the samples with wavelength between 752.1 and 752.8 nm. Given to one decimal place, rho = 44.4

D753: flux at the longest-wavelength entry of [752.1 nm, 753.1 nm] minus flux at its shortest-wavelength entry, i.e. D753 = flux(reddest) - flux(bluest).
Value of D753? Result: -0.2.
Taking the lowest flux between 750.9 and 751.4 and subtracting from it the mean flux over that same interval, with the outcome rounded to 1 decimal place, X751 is -1.7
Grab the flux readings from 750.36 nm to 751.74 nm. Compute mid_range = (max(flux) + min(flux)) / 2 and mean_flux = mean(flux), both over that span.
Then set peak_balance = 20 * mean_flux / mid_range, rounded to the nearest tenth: 20.2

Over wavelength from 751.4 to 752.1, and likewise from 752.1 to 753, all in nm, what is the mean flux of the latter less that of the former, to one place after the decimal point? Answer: -0.8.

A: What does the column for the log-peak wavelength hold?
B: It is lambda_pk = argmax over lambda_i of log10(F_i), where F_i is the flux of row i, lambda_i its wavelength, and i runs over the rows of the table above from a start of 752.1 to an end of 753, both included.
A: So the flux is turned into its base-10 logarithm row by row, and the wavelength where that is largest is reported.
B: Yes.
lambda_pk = 752.521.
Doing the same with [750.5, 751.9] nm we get 751.482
